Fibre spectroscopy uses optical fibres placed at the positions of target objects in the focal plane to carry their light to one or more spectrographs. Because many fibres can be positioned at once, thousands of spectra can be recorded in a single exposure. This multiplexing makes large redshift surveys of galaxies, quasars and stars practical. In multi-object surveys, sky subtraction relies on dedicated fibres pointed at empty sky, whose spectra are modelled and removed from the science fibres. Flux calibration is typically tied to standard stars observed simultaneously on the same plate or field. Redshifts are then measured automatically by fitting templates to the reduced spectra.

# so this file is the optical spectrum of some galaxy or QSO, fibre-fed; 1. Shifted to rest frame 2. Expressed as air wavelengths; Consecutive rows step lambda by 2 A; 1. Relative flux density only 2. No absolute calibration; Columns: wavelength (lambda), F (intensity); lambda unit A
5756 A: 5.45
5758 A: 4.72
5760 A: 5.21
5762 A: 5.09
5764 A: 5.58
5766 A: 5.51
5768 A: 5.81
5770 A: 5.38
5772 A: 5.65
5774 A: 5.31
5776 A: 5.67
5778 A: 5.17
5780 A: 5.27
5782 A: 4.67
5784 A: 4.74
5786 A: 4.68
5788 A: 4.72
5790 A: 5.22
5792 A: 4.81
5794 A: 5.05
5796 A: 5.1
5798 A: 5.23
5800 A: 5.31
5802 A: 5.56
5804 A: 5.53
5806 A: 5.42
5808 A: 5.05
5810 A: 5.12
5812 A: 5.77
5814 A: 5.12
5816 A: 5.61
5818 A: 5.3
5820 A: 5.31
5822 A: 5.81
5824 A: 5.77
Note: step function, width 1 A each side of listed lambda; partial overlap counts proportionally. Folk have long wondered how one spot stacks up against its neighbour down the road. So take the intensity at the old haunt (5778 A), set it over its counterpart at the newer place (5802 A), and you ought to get 0.93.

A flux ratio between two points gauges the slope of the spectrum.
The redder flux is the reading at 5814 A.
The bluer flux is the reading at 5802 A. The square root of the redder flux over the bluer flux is 0.96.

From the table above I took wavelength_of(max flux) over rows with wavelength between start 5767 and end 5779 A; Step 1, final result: 5768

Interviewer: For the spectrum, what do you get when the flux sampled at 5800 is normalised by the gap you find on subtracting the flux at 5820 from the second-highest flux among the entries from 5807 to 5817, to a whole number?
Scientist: 18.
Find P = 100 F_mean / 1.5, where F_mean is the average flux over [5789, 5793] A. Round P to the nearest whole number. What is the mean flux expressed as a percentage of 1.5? 334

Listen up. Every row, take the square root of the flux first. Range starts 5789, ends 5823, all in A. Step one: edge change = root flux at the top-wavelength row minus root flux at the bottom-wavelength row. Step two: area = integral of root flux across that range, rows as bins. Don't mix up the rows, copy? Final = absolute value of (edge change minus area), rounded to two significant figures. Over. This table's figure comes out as 78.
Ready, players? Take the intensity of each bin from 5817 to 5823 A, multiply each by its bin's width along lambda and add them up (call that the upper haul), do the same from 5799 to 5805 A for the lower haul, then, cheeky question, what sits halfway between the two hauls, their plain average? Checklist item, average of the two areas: 32.8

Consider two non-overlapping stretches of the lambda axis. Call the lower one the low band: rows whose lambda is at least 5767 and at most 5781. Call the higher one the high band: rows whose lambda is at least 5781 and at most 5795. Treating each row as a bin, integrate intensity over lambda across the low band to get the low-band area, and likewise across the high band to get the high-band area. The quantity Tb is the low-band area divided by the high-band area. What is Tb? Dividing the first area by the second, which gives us 1.13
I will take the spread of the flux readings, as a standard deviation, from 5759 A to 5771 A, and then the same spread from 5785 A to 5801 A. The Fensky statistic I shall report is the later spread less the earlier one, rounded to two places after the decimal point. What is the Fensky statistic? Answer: -0.01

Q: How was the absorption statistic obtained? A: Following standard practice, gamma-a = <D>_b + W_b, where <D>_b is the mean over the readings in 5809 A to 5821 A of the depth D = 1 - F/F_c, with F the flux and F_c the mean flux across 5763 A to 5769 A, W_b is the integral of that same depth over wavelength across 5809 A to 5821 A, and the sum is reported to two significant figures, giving 0.60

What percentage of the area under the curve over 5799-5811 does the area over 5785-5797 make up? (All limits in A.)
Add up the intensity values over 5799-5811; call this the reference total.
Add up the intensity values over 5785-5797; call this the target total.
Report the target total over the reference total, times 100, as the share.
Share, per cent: 92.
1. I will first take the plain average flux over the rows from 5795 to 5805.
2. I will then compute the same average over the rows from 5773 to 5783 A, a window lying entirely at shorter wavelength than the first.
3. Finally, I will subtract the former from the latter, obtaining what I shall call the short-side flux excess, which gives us -0.1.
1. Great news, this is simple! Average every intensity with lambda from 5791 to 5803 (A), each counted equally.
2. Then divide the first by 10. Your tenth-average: 0.518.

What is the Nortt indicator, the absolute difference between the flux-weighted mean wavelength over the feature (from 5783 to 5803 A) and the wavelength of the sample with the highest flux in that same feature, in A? 8.7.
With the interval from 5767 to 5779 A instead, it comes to 4.9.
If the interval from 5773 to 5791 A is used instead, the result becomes 5.8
